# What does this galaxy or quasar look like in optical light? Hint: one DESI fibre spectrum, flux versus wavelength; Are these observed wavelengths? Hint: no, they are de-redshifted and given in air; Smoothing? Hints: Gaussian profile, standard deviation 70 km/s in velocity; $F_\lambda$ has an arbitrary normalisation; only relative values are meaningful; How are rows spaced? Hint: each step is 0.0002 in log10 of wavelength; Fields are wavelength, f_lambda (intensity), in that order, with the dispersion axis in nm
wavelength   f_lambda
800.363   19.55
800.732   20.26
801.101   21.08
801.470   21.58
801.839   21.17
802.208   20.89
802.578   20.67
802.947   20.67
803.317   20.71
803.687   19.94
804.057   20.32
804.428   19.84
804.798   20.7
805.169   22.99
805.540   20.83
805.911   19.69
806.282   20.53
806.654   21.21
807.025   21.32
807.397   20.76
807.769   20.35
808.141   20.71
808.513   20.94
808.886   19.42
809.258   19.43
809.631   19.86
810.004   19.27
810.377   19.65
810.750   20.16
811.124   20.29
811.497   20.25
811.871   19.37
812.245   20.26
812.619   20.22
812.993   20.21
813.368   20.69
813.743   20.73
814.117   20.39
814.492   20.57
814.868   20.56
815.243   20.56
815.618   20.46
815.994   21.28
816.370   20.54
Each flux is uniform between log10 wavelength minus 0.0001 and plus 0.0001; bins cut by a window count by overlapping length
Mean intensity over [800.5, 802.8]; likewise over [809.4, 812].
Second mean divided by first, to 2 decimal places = 0.95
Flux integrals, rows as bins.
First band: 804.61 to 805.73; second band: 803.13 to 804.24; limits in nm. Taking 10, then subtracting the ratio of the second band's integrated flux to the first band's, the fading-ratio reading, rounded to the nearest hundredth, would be 9.06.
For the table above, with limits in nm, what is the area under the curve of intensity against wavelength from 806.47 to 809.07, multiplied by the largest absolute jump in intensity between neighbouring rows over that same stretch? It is 82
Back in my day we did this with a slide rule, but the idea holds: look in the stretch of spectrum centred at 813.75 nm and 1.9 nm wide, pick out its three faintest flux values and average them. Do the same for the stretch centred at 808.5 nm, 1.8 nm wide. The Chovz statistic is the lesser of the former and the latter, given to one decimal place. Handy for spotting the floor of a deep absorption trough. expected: 19.7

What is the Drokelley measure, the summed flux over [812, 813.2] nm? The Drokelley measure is 61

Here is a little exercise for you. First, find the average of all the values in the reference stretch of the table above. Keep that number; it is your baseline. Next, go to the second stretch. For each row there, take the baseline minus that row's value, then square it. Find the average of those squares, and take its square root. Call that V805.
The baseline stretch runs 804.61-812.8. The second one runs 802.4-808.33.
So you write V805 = 0.80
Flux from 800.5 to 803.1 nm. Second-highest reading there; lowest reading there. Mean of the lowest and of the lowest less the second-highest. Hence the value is 9.7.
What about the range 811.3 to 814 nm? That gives 9.0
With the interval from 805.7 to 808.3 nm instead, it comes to 9.1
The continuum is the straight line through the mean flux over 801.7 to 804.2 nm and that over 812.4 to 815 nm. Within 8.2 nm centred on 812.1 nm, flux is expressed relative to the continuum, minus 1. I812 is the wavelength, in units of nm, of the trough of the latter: 810.004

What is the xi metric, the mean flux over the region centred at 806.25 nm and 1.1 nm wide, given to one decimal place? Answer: 20.5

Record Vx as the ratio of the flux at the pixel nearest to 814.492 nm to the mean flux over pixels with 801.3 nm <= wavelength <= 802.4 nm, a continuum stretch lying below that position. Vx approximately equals 0.97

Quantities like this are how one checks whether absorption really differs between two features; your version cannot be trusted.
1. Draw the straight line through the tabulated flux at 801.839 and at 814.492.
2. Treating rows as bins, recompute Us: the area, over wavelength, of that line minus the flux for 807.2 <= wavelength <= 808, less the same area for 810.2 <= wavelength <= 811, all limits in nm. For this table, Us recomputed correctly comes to -0.4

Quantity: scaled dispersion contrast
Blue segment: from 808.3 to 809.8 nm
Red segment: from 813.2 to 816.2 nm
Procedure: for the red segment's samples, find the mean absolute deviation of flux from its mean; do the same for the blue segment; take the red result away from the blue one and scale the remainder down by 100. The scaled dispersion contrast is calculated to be 0.0033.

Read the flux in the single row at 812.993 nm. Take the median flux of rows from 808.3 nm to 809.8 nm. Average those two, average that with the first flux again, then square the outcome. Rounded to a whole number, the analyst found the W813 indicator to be 403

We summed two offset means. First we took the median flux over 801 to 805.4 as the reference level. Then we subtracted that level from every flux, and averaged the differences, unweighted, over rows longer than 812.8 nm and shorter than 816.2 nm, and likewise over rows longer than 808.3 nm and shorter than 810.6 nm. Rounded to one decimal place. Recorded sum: -1.0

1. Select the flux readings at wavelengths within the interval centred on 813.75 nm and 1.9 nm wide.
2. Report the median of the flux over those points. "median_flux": 20.6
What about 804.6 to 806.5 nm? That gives 20.7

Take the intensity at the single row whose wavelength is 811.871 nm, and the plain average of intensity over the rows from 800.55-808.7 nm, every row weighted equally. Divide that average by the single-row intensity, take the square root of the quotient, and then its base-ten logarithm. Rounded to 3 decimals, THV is 0.015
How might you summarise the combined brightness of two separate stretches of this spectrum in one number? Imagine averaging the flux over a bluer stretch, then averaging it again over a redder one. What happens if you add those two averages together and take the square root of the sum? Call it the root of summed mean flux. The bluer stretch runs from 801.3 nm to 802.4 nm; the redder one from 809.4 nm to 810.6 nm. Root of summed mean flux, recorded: 6.388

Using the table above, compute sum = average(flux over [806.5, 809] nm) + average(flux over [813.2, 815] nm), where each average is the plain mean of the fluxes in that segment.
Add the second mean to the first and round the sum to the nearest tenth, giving 41.3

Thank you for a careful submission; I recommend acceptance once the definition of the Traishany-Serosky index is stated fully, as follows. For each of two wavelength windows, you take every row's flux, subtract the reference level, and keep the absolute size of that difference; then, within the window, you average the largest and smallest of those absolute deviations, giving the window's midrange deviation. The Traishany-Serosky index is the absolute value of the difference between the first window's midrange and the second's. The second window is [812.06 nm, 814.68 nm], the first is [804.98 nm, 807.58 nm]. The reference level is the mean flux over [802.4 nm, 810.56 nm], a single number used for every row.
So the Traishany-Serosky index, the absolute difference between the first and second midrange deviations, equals 1.1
